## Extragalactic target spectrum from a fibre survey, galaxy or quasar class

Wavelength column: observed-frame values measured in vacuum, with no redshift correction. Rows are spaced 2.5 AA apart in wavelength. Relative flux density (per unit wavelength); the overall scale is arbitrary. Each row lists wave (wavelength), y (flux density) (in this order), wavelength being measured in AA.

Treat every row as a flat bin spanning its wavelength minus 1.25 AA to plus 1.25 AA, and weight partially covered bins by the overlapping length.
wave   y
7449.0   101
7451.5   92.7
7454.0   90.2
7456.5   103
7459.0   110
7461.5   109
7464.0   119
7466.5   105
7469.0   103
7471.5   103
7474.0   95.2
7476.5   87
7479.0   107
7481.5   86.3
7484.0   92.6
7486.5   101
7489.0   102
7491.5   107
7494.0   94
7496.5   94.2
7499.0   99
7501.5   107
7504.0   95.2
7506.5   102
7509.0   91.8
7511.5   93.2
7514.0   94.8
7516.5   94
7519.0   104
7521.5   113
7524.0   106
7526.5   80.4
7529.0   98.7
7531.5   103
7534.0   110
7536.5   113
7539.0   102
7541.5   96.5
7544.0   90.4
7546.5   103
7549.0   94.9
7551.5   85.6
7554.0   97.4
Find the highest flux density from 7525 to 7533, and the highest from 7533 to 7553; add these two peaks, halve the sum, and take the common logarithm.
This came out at 2.03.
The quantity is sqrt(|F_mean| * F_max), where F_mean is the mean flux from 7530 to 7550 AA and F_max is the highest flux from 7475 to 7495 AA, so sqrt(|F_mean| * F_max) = 104.3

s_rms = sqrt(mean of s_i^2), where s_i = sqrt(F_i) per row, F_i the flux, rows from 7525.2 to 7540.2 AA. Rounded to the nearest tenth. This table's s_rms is 10.1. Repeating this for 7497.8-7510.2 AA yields 9.9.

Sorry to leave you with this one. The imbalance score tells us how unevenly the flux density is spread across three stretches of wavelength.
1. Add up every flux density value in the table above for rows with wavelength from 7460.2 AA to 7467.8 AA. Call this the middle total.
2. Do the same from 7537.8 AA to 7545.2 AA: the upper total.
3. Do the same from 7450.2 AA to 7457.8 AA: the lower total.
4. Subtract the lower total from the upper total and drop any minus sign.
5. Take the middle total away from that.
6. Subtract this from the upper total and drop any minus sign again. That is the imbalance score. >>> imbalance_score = 619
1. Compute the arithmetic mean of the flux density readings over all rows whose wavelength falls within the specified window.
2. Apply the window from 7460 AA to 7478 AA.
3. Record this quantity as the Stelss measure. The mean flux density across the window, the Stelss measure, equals 103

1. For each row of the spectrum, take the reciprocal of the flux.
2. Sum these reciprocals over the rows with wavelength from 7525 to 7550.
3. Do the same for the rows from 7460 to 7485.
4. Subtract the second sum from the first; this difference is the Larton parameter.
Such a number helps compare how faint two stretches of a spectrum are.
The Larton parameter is 0.0014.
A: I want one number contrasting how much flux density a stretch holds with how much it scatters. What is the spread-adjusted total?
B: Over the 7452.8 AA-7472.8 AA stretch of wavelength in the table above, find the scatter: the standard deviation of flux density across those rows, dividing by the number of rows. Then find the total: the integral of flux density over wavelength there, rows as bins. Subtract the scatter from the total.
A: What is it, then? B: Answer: 2098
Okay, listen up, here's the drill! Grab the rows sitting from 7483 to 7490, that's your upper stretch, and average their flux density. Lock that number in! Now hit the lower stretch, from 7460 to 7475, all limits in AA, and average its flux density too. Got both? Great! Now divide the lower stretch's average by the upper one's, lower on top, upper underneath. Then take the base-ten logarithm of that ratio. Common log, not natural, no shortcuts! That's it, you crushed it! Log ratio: 0.03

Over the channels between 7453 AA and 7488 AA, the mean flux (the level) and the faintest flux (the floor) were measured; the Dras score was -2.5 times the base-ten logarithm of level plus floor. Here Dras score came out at -5.68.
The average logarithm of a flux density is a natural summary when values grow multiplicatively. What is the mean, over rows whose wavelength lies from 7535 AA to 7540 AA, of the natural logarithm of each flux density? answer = 4.68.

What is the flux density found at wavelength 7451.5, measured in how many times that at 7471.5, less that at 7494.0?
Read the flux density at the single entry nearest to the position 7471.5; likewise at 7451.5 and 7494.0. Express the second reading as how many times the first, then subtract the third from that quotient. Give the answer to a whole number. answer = -93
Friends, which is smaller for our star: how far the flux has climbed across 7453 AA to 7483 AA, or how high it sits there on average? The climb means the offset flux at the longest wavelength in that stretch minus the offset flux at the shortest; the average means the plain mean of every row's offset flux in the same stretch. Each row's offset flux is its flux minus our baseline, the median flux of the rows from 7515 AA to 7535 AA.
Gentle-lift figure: -3.9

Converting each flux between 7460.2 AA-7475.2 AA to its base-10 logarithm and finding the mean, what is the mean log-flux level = 2.023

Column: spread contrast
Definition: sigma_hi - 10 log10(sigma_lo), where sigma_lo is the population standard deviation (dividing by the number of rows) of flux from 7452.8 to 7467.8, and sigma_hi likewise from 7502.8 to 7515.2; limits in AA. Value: -5.9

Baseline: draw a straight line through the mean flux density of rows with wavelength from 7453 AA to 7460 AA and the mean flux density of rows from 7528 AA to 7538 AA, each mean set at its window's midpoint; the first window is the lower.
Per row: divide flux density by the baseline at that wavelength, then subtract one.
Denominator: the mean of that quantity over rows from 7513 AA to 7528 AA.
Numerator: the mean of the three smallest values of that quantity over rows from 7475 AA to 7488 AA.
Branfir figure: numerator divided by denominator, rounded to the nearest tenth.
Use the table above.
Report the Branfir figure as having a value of 2.2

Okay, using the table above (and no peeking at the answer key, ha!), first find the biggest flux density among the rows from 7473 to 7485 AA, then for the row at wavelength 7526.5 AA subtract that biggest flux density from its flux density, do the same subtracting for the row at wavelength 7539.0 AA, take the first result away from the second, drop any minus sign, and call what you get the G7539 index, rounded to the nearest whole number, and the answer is 22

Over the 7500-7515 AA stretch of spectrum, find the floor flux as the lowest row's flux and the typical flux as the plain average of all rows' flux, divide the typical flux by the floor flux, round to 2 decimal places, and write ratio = 1.06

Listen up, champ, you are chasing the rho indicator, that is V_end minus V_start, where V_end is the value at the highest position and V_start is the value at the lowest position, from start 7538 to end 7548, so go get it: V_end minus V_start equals 1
